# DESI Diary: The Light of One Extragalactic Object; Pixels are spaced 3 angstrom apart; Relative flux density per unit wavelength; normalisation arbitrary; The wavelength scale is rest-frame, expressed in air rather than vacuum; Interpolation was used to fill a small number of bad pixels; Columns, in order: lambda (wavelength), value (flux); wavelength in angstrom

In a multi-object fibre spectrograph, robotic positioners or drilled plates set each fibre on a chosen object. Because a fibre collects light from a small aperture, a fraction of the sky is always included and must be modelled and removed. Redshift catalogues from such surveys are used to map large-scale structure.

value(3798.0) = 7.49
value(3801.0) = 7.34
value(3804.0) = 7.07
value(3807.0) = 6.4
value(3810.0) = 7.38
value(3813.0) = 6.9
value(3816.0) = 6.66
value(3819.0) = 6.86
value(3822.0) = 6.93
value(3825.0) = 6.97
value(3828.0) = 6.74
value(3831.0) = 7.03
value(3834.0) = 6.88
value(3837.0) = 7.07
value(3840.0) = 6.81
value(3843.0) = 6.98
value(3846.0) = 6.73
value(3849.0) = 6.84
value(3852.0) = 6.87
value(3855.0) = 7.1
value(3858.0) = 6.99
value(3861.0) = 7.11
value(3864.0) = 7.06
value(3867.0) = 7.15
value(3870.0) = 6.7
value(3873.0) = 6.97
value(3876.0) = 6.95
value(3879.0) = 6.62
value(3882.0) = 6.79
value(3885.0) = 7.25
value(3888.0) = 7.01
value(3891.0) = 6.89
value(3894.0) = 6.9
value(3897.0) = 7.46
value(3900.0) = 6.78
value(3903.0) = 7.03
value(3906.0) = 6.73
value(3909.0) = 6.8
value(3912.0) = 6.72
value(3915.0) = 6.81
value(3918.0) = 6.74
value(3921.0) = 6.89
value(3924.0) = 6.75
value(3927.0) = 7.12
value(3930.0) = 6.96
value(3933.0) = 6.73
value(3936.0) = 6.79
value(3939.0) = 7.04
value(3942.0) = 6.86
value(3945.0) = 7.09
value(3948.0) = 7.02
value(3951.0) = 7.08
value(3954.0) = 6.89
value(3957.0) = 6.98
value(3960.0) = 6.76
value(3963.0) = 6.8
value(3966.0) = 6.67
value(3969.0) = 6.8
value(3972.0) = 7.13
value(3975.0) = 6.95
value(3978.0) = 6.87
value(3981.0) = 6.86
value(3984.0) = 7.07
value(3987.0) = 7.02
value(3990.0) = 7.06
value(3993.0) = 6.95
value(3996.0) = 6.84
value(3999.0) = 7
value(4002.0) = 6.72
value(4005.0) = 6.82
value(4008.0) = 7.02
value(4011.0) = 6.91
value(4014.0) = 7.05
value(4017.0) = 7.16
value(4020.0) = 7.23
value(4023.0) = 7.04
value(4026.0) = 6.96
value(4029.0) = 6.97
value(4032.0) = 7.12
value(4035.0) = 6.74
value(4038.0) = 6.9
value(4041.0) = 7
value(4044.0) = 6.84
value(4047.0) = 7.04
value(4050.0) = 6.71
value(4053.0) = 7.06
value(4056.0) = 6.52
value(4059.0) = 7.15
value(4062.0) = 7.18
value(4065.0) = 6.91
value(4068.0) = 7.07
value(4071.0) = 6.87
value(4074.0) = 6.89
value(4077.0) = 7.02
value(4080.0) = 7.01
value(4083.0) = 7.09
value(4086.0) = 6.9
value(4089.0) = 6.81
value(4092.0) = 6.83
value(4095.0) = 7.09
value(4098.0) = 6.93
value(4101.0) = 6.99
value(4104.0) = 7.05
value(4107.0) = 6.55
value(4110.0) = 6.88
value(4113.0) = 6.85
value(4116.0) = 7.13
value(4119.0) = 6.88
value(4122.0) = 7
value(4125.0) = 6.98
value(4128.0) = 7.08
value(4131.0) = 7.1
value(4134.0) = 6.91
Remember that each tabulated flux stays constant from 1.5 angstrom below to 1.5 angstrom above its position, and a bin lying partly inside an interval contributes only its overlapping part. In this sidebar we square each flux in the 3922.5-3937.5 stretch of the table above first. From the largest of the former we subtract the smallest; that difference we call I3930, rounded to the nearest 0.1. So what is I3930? 5.4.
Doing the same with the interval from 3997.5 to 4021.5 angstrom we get 7.1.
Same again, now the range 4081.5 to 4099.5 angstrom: 3.9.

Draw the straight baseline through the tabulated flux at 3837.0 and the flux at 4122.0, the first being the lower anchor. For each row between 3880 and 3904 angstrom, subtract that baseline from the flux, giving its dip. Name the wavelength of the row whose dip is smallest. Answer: 3900.0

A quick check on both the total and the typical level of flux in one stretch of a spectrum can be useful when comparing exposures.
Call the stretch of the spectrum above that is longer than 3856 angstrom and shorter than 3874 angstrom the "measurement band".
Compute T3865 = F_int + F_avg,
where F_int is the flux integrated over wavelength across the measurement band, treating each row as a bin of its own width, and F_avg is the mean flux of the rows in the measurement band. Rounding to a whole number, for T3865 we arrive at 133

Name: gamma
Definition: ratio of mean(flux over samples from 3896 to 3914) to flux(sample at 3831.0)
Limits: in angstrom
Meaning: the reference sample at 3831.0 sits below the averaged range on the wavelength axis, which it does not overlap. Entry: 0.98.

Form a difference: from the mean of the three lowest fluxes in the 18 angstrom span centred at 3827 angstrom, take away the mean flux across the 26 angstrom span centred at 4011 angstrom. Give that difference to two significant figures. -0.17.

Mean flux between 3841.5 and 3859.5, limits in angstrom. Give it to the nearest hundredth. 6.92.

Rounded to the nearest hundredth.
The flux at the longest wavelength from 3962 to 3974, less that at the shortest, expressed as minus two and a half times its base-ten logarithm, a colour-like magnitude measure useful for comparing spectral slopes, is 1.20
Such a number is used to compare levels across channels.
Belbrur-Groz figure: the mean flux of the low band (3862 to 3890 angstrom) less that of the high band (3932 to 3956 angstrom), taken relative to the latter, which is 0.001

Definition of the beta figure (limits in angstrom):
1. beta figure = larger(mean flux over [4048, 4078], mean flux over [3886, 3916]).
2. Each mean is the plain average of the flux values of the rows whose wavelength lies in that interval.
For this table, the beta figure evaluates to 6.938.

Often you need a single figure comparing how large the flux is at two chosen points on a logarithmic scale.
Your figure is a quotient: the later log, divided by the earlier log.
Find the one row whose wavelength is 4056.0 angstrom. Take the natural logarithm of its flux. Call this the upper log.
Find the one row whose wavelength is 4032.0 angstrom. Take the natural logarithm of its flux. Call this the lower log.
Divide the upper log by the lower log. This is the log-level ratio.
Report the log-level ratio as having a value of 0.96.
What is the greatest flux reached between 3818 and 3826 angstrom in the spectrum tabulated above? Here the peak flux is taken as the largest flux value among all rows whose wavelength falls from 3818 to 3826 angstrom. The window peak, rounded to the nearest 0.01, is 6.97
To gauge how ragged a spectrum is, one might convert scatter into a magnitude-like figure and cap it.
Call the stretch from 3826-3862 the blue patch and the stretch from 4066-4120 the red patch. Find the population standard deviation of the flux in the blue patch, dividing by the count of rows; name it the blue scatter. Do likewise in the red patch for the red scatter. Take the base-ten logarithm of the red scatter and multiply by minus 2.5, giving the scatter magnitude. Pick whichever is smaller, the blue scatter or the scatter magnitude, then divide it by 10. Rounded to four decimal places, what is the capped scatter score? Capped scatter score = 0.0130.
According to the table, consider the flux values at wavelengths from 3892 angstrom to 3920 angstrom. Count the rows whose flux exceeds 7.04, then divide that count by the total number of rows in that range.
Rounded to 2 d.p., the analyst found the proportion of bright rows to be 0.11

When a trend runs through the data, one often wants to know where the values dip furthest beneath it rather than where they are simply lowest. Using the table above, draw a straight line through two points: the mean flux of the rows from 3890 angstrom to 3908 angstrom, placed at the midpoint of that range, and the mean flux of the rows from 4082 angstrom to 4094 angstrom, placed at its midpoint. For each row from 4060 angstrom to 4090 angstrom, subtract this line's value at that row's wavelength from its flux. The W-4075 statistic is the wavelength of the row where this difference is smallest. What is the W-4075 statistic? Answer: 4089.0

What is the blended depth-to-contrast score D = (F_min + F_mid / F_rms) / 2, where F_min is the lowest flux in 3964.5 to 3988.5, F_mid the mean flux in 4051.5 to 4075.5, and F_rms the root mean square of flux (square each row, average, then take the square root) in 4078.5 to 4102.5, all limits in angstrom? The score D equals 3.83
